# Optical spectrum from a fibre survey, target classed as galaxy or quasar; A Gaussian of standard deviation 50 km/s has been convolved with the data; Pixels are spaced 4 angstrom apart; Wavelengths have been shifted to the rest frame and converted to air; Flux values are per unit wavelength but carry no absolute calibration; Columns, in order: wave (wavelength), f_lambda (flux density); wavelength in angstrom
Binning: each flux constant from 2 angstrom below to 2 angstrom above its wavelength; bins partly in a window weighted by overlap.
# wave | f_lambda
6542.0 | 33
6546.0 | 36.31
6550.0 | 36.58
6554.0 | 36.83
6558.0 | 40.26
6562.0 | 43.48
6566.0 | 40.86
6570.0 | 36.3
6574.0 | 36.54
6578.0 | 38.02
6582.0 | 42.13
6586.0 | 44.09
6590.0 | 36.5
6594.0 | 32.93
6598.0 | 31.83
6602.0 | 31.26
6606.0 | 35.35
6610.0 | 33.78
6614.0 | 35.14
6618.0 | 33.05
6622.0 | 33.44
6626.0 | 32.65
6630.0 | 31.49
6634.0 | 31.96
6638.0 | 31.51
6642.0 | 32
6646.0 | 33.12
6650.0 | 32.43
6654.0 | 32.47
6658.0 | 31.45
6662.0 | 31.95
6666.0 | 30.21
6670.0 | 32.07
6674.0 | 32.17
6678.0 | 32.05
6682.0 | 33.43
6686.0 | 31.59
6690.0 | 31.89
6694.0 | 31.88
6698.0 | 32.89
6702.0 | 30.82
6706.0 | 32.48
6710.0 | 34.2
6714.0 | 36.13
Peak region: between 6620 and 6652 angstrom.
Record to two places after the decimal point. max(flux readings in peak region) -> 33.44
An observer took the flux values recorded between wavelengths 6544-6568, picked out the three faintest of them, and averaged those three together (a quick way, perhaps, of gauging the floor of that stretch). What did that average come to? 36.6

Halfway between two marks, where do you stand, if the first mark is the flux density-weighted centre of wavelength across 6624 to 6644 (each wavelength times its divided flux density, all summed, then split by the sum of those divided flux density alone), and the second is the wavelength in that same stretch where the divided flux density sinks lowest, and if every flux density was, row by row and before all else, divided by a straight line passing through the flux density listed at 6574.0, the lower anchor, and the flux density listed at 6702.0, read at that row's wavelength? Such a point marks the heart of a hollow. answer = 6632.0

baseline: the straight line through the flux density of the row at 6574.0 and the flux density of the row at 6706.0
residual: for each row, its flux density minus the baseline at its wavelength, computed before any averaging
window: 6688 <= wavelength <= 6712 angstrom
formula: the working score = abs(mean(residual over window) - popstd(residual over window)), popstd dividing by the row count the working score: 1.5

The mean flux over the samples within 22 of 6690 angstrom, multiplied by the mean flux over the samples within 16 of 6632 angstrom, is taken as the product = 1047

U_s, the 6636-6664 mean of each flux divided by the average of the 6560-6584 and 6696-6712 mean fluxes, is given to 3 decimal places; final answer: 0.891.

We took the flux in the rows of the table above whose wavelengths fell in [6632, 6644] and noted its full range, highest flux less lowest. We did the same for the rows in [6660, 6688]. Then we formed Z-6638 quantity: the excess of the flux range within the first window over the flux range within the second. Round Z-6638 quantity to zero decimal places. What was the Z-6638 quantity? -3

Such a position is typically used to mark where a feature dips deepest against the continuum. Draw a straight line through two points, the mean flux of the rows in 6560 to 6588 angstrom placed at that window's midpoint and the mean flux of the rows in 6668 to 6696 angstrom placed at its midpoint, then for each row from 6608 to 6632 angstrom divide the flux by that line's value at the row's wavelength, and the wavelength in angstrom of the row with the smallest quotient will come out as 6630.0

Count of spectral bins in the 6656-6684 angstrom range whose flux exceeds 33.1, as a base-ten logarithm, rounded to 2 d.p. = 0.00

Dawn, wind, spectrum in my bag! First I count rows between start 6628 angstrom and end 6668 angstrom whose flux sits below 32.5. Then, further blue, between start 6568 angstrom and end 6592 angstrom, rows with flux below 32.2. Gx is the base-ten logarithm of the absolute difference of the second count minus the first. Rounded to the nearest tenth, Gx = 1.0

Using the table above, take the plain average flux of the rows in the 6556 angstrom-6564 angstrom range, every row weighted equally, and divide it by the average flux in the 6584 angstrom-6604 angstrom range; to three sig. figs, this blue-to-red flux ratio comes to 1.19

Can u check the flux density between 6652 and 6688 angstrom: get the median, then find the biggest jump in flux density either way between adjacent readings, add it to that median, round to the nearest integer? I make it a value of 34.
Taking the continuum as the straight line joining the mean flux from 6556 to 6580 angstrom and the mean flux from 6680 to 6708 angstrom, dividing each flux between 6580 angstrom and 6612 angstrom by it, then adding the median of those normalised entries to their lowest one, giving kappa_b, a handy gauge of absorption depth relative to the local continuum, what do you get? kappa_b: 1.77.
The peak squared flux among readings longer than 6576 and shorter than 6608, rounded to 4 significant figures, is 1944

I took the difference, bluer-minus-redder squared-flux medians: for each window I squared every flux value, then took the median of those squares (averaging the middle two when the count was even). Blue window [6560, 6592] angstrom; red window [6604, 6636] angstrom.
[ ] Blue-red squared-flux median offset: 452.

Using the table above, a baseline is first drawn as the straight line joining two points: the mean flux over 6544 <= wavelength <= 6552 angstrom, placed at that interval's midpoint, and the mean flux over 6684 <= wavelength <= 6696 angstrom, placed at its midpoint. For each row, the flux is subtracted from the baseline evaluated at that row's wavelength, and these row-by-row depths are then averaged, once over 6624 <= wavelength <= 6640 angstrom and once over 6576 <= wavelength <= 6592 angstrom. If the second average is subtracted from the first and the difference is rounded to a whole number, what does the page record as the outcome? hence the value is 7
